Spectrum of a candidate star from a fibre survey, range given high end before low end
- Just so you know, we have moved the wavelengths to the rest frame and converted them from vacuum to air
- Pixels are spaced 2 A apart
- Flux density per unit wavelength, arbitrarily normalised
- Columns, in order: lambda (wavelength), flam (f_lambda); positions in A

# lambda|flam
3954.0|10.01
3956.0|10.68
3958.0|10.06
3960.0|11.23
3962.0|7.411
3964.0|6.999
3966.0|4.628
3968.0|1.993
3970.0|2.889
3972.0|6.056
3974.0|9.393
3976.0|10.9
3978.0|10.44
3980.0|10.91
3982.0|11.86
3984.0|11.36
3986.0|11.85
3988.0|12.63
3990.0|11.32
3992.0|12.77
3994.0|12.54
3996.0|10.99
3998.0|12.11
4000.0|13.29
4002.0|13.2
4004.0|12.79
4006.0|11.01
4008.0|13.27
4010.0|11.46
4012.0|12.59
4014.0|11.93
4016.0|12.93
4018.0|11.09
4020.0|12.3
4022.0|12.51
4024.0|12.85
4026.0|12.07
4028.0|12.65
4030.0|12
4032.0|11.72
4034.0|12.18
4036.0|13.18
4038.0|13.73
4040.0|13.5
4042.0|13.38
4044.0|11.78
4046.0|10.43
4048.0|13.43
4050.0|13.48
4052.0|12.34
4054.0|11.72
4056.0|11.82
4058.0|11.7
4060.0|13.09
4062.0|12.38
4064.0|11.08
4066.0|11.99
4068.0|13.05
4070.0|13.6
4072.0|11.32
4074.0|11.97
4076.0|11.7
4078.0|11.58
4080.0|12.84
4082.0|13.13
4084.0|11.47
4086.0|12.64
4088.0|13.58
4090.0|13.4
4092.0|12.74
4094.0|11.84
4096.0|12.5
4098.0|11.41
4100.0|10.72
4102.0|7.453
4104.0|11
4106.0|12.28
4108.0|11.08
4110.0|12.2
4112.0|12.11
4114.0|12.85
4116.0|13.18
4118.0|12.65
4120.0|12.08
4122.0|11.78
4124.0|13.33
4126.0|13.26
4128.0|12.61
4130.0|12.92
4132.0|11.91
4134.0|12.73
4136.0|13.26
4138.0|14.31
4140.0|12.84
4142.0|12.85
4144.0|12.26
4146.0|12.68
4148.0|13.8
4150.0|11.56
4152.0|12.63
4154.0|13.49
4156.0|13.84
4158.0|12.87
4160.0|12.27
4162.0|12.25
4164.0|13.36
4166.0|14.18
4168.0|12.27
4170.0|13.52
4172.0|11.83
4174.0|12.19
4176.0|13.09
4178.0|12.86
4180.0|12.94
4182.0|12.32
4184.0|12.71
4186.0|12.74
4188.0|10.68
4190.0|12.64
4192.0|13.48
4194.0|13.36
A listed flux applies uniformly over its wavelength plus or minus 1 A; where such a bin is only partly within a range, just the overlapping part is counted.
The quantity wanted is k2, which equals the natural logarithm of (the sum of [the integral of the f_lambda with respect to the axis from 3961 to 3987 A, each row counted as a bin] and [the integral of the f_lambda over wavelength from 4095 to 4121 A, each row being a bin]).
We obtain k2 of 6.25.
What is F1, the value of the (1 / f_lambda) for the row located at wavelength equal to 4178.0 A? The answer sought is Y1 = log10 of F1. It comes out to -1.109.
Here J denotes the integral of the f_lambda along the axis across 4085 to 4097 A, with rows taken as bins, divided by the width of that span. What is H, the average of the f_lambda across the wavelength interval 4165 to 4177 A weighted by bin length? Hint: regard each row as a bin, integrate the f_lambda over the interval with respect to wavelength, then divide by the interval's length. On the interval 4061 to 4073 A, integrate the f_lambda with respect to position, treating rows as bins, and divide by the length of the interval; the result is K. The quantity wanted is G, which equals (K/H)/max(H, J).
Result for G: 0.074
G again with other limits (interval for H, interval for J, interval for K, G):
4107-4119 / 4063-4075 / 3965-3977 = 0.039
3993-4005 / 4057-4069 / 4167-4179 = 0.081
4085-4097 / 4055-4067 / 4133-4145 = 0.080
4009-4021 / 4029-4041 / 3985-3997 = 0.078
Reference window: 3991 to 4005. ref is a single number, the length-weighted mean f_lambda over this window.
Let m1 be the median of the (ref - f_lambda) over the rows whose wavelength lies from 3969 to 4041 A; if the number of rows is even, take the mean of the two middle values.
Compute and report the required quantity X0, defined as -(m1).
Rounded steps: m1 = 0.44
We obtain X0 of -0.44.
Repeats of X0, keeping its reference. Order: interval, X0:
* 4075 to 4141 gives 0.08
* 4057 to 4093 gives -0.02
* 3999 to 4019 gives 0.16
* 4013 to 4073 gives -0.21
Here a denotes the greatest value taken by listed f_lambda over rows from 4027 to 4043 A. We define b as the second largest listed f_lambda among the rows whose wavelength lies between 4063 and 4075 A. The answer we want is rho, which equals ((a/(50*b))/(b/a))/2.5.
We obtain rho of 0.0089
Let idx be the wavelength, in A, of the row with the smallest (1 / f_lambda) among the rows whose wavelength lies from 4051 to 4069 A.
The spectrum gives 4060.0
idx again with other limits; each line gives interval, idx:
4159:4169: 4166.0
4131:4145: 4138.0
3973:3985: 3982.0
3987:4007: 4000.0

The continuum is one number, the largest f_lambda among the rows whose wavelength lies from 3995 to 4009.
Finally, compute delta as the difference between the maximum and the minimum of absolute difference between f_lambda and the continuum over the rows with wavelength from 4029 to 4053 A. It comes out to 2.8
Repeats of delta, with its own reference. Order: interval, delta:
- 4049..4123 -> 5.7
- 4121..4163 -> 1.7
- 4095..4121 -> 5.7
